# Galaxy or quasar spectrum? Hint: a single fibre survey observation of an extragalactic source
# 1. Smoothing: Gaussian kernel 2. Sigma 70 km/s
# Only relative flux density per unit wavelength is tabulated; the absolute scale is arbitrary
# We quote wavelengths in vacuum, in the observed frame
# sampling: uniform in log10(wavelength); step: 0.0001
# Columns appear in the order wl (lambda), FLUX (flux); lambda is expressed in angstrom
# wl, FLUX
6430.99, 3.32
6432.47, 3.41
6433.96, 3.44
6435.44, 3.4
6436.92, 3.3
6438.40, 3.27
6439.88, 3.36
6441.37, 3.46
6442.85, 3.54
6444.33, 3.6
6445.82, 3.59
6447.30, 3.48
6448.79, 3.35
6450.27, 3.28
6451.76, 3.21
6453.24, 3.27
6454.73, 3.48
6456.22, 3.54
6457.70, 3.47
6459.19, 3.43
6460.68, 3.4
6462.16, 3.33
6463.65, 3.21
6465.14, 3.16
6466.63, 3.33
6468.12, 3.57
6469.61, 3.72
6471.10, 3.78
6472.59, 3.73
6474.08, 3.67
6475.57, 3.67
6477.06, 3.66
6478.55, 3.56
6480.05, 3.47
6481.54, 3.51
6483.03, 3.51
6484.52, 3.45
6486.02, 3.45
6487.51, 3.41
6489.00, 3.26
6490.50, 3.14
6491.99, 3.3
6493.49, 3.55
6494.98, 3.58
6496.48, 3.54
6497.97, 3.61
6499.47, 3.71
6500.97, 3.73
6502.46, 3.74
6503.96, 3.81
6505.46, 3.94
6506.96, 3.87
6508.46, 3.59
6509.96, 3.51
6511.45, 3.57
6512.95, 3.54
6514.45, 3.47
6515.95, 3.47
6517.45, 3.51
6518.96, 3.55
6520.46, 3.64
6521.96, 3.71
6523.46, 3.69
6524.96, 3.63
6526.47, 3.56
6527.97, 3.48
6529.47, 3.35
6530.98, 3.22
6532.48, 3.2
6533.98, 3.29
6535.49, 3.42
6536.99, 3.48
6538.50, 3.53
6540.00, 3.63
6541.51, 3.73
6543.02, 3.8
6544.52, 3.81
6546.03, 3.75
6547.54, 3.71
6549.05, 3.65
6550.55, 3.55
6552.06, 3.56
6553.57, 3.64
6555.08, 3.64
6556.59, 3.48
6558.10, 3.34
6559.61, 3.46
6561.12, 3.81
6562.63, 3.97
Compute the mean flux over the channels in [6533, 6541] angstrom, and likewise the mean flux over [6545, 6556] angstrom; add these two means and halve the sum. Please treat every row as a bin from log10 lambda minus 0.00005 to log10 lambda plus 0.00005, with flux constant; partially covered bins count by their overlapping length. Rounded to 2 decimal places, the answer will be 3.56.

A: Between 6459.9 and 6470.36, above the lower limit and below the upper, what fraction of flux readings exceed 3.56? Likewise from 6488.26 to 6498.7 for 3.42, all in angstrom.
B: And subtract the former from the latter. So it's 0.3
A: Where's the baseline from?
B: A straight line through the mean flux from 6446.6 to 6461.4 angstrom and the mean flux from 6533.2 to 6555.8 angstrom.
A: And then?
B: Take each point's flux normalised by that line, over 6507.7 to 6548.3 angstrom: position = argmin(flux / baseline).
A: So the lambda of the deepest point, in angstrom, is 6532.48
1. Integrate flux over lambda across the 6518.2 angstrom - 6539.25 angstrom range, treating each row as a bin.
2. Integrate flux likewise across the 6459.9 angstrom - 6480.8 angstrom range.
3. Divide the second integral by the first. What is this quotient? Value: 1.00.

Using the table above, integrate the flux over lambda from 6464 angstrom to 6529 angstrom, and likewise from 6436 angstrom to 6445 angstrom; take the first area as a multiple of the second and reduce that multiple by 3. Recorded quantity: 4.5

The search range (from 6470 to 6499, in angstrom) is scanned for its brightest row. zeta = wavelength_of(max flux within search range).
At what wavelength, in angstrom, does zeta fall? 6471.10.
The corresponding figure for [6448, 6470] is 6469.61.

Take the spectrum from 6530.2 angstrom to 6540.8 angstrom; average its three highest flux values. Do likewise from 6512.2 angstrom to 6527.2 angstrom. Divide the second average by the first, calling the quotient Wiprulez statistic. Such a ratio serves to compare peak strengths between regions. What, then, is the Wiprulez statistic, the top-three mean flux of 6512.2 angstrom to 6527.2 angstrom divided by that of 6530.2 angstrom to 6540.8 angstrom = 1.04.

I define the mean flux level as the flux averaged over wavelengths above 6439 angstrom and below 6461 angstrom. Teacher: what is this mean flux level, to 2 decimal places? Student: 3.43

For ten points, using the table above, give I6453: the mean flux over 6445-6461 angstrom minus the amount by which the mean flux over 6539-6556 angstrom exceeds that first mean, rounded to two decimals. 3.14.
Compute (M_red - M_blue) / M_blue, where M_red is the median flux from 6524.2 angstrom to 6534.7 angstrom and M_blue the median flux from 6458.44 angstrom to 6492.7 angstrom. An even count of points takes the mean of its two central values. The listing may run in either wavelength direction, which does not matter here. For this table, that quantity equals -0.03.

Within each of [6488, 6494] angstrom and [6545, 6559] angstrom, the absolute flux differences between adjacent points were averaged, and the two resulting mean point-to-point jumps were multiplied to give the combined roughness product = 0.013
